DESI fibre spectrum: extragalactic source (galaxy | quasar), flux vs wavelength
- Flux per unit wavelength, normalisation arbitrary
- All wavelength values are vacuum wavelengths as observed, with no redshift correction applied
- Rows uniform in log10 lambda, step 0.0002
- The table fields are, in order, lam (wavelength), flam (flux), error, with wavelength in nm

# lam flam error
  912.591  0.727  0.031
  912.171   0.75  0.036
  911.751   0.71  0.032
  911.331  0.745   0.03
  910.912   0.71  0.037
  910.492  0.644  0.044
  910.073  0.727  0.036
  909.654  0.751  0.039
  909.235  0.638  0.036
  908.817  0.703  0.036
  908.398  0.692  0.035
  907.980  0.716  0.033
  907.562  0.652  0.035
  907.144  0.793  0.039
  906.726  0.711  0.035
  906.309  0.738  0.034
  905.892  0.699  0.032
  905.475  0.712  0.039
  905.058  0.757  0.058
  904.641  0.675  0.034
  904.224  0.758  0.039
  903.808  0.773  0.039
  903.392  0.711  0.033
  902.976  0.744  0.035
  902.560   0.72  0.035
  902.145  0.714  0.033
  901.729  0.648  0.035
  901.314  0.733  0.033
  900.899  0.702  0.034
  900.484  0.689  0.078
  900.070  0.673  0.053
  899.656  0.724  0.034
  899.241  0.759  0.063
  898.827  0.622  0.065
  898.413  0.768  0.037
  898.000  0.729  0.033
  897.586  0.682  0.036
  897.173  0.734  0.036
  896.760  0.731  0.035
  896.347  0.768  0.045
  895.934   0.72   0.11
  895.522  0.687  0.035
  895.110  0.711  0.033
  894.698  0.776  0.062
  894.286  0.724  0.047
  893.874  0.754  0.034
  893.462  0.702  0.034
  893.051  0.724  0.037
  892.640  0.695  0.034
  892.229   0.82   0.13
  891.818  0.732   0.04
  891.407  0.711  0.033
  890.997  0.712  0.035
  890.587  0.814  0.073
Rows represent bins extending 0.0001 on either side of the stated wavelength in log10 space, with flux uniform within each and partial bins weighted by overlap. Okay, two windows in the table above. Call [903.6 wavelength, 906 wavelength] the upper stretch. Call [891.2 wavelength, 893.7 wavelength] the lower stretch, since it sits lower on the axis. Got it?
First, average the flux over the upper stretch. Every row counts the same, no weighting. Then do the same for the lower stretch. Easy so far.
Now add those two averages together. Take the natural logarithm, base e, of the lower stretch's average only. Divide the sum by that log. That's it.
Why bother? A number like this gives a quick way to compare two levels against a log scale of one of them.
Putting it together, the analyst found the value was -4.7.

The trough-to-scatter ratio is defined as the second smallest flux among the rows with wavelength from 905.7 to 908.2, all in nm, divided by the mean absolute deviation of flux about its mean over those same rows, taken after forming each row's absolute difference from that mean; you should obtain 22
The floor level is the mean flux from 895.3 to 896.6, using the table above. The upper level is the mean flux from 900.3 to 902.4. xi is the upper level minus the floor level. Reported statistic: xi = -0.028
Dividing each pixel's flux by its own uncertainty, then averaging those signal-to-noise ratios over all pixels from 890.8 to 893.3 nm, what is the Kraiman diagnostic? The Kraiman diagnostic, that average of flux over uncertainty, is 17.8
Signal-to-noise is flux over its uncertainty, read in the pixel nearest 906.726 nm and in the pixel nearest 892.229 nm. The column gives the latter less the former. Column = -14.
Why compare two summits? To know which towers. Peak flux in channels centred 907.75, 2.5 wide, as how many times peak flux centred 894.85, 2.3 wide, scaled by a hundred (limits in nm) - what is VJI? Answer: 102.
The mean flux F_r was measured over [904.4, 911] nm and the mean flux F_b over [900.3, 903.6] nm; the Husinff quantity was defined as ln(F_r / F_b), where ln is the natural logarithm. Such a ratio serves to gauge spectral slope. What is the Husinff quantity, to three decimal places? 0.000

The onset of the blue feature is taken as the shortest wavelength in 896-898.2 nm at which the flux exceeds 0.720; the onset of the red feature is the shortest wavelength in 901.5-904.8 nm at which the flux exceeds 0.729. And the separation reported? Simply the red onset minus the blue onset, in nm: 6.63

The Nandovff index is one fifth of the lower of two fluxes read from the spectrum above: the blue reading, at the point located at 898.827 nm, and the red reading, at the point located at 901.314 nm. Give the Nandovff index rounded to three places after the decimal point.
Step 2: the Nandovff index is 0.124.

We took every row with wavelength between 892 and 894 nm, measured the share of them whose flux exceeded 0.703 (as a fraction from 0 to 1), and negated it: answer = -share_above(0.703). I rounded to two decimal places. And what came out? -0.60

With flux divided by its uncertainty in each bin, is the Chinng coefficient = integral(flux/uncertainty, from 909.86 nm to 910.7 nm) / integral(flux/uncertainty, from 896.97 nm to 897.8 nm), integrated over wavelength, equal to 0.90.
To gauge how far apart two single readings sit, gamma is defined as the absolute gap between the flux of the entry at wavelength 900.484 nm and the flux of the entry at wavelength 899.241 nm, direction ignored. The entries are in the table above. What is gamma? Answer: 0.070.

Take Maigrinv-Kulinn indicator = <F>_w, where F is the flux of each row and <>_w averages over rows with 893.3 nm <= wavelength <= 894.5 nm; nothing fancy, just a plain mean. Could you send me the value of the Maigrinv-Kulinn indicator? 0.727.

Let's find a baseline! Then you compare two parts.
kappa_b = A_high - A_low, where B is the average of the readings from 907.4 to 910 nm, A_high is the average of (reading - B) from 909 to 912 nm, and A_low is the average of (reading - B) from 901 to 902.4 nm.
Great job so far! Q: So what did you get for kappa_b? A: 0.005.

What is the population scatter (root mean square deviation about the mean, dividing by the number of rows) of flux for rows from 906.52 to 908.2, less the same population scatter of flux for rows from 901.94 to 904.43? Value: 0.027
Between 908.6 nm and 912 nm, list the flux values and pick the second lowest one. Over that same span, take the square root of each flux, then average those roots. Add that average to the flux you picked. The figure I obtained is 1.48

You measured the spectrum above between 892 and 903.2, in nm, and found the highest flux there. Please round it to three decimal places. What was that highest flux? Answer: 0.820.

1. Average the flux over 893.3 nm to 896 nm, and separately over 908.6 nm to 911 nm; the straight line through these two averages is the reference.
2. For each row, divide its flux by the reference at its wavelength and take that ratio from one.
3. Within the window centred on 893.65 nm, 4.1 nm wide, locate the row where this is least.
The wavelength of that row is 892.229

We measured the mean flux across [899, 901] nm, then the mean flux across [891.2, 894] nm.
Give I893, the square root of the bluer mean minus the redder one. 0.16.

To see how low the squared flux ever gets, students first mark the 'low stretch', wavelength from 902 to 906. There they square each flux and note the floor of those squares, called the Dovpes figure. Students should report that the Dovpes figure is 0.456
